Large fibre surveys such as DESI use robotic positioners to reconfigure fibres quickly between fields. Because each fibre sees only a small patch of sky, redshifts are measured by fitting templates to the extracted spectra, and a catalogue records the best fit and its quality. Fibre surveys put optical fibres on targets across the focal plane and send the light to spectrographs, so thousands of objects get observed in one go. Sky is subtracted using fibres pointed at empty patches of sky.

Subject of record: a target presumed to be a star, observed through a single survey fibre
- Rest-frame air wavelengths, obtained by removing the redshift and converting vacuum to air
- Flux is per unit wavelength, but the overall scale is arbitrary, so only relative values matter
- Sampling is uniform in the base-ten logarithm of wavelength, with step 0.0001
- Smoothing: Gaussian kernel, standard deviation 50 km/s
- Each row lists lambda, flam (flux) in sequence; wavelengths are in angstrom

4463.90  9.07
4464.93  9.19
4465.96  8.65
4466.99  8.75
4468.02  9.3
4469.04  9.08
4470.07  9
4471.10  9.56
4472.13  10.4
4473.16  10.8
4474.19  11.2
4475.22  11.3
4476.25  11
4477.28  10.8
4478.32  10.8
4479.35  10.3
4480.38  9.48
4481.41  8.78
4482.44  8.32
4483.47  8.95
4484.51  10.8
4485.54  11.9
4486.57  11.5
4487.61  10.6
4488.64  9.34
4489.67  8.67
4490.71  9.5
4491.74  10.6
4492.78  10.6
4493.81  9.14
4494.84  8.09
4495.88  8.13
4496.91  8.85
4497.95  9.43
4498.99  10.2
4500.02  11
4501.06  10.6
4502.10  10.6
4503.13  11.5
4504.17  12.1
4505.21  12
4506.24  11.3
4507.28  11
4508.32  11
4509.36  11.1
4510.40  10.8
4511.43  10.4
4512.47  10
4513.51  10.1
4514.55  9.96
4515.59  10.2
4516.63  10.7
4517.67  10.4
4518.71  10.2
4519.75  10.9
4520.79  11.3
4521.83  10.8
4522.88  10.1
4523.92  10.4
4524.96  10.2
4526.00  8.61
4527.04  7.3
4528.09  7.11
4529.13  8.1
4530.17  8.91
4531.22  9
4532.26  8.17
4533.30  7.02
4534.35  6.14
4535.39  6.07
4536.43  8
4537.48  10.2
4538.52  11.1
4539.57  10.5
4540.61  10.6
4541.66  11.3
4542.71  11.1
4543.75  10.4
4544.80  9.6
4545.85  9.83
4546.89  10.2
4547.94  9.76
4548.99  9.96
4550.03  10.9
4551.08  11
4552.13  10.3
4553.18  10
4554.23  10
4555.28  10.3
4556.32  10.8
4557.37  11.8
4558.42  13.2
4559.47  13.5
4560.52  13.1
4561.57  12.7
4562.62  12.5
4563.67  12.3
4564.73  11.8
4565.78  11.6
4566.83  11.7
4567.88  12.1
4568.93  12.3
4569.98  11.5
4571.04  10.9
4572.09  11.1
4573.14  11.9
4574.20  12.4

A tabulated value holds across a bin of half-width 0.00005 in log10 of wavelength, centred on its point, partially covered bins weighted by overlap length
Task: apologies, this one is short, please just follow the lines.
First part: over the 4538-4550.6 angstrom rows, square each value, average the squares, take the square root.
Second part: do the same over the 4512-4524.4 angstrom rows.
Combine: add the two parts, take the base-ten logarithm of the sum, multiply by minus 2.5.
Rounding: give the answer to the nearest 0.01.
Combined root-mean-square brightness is -3.30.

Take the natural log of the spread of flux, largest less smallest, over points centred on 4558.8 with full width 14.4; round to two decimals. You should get 1.25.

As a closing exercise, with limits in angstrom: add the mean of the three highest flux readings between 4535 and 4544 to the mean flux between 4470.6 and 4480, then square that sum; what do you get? 477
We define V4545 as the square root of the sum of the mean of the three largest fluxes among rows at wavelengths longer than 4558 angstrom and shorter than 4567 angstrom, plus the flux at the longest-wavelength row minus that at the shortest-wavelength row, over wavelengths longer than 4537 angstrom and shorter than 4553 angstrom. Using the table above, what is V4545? 3.66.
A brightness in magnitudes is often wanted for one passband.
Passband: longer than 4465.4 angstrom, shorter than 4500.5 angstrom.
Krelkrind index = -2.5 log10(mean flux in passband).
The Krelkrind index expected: -2.48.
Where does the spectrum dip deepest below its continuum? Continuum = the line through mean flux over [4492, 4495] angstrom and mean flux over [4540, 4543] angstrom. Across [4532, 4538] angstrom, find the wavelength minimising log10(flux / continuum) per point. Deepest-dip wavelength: 4535.39 angstrom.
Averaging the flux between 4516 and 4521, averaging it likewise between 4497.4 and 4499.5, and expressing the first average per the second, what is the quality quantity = 1.09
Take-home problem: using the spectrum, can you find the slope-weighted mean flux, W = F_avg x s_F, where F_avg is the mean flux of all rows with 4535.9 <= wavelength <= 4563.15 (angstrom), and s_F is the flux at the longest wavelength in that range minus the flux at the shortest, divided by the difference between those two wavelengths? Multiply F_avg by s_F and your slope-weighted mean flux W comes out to 1.9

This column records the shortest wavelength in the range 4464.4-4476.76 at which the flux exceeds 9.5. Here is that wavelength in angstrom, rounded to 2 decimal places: 4471.10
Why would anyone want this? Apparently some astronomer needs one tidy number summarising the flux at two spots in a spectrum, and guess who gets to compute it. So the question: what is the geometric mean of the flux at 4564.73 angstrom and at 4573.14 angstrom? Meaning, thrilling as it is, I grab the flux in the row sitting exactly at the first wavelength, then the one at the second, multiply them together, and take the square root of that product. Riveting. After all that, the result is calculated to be 11.8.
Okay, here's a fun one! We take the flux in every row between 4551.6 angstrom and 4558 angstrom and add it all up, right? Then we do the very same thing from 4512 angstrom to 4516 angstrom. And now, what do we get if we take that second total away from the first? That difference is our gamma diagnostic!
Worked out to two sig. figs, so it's 23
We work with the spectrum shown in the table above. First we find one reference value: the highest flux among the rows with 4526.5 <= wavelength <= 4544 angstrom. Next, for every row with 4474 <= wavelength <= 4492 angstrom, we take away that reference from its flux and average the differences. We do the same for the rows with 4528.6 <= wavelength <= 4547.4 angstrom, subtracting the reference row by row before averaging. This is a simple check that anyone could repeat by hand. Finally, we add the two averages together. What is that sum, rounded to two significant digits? -3.2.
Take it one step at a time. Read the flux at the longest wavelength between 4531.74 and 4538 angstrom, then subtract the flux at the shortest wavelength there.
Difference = 2.0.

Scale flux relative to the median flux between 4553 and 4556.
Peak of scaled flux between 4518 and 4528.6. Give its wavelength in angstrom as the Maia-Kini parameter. 4520.79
